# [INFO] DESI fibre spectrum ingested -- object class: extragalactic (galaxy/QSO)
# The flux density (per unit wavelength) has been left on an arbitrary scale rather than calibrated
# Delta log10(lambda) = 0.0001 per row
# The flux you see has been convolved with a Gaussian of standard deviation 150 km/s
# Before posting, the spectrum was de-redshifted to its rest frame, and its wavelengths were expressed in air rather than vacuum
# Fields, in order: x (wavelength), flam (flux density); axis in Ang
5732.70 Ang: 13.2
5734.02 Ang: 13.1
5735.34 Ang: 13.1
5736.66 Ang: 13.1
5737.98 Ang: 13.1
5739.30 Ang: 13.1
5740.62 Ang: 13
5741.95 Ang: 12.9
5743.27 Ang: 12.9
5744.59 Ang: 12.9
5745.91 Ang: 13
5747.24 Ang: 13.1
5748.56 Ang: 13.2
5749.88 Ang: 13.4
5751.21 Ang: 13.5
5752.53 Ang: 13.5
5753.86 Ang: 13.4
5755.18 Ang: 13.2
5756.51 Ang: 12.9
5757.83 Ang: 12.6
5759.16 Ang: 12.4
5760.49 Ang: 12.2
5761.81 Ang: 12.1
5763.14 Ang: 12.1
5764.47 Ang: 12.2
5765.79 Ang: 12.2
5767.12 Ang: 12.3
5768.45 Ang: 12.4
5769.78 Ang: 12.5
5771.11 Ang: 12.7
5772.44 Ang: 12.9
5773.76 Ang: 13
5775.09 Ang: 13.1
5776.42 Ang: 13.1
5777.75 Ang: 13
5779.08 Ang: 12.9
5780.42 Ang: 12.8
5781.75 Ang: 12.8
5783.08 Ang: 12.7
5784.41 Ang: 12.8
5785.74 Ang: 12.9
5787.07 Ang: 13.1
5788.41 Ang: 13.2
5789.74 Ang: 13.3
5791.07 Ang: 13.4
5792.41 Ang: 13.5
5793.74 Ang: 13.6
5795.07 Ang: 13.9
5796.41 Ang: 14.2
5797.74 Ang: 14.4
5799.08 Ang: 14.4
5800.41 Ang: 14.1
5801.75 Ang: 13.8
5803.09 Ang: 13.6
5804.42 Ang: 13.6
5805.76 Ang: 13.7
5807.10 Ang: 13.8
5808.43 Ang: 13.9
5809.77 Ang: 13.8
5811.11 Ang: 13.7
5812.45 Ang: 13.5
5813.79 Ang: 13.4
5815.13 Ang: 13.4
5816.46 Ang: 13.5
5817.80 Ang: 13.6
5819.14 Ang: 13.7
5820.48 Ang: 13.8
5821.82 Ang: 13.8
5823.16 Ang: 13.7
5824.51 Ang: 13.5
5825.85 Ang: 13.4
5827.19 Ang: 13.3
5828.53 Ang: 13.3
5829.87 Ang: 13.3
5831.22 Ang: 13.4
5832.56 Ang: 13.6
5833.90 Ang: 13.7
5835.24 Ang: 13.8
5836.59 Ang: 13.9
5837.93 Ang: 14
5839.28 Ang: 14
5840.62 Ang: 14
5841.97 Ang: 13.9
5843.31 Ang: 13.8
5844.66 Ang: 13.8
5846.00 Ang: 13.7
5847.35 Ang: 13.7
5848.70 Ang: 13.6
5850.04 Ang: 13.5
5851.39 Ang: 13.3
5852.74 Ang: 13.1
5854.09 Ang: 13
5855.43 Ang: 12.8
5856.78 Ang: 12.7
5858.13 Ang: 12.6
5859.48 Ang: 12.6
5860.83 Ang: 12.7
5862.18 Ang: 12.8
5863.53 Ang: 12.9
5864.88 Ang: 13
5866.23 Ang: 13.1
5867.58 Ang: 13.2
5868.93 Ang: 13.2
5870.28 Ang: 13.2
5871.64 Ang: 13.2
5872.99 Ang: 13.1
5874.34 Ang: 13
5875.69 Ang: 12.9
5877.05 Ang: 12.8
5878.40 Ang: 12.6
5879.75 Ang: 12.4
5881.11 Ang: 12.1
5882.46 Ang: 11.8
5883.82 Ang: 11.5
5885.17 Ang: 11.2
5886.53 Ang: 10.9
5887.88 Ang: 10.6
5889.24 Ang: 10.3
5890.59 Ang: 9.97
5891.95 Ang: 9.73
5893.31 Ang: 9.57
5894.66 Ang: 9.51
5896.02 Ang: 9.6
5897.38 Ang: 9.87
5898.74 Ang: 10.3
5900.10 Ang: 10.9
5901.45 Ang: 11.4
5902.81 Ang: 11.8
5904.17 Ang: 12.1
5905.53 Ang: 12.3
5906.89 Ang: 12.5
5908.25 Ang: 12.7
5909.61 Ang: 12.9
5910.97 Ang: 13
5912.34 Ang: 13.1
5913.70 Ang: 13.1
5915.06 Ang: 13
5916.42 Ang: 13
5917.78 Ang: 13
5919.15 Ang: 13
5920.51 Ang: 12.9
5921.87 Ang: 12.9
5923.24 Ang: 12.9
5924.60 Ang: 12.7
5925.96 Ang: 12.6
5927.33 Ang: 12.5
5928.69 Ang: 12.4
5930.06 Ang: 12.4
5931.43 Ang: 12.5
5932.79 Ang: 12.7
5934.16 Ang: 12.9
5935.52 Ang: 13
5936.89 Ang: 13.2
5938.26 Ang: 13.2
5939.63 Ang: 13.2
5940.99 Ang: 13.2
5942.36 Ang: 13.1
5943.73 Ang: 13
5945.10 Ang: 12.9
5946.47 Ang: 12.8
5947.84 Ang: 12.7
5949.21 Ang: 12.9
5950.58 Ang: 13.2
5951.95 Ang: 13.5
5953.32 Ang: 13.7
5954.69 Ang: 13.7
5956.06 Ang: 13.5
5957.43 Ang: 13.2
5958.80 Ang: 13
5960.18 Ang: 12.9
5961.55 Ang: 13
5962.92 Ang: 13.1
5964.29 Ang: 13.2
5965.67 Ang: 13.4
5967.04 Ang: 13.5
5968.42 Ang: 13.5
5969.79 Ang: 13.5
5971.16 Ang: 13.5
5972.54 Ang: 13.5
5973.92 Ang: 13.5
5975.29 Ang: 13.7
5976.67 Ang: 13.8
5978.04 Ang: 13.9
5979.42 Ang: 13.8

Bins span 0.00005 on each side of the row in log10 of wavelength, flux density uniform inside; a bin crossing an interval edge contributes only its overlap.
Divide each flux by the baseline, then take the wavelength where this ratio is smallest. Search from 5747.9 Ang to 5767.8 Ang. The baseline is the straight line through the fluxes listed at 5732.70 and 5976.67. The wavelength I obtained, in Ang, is 5763.14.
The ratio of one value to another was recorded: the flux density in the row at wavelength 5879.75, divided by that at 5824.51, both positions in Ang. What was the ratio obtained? 0.92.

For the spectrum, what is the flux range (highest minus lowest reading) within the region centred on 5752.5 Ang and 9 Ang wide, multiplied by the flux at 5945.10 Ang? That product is 7.7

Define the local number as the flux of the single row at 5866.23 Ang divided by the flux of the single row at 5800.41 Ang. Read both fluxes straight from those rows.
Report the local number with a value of 0.93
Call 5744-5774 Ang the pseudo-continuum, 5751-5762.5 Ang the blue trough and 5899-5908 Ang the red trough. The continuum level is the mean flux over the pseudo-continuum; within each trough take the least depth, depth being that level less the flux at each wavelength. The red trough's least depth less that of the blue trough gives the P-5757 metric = 1.0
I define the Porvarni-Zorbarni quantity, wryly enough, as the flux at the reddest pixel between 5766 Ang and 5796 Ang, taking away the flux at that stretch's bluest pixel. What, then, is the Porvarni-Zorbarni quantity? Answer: 1.6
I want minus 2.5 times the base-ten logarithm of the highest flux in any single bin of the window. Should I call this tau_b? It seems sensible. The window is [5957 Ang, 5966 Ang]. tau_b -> -2.82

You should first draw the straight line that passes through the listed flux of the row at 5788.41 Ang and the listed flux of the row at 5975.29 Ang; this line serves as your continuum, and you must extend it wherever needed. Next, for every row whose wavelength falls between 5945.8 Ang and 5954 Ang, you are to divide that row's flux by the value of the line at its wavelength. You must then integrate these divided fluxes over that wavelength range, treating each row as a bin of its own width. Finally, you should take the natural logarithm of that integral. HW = 2.07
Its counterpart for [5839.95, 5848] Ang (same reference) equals 2.12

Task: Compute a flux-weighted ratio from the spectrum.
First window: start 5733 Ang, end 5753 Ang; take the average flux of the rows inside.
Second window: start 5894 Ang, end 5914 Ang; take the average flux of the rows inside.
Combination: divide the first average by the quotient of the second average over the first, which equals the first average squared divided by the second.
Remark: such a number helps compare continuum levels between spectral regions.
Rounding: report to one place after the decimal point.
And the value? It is 14.8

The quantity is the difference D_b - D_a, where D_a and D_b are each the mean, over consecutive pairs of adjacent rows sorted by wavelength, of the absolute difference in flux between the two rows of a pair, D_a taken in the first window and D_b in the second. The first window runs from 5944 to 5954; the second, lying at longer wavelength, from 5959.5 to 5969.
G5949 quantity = -0.10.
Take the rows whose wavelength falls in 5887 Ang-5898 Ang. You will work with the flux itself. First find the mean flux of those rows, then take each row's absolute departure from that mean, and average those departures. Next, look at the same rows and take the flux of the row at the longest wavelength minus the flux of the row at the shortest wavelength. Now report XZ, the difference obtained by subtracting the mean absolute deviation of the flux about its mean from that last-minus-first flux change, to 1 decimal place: -1.0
